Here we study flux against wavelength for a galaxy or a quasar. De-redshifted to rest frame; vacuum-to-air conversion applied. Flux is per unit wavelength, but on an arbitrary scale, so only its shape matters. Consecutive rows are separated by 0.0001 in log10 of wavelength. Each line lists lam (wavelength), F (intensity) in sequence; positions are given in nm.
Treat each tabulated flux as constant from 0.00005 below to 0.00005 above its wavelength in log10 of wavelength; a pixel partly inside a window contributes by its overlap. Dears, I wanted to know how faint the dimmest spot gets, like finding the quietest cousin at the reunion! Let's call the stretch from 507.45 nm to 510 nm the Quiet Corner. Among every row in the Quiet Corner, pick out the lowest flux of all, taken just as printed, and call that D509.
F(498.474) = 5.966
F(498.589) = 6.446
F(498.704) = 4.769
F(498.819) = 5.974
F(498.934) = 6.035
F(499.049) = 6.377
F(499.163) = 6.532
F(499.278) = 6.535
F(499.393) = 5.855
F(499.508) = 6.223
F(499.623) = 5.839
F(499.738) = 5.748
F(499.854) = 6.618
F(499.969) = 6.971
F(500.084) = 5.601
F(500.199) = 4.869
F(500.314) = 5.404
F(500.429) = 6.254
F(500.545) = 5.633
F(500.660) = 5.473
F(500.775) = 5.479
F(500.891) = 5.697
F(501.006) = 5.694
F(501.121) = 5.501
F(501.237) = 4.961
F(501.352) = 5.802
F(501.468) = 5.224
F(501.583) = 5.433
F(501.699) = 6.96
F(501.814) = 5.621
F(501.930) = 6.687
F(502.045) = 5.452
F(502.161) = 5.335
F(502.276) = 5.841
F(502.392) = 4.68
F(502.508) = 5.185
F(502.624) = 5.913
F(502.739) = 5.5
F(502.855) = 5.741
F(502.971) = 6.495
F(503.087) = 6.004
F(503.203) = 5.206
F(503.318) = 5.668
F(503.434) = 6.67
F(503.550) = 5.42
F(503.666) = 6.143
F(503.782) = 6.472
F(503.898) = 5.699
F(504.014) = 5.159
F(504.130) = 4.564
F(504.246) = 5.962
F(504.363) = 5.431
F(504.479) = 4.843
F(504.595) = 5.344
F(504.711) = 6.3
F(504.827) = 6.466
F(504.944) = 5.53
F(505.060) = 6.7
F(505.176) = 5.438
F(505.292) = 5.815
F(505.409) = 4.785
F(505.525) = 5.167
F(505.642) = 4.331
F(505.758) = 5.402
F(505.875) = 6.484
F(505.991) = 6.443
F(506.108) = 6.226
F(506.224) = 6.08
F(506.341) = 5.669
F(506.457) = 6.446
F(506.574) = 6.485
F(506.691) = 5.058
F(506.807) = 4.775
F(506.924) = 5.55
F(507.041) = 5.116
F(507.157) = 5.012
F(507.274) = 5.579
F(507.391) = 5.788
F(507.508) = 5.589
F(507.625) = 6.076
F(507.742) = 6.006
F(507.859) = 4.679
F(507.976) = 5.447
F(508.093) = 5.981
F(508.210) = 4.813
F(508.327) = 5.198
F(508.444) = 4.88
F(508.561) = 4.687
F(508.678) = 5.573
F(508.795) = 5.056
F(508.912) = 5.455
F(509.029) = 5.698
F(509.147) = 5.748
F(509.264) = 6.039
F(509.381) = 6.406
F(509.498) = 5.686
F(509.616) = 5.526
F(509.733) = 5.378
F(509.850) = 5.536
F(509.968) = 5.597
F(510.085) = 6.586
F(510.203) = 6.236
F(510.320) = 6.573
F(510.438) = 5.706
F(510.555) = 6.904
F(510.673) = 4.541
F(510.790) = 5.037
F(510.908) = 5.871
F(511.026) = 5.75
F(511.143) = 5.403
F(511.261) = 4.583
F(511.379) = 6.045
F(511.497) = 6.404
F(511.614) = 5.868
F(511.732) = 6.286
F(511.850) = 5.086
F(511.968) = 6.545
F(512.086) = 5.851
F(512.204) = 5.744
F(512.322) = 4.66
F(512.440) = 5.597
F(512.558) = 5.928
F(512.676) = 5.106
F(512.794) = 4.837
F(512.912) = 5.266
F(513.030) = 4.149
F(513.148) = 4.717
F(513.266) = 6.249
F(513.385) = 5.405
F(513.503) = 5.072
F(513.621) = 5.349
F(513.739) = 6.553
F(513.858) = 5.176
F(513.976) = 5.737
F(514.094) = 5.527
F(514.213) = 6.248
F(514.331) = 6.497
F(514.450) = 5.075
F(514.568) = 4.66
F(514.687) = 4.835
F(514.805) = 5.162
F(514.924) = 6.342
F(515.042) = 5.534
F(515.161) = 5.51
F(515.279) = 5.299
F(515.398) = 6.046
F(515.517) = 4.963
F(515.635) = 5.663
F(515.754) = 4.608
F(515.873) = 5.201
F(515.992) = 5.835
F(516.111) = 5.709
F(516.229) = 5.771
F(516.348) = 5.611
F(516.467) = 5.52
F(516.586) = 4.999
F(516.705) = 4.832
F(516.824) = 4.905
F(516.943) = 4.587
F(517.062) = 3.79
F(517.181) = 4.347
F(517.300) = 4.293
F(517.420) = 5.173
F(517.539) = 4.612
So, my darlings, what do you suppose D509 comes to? 4.679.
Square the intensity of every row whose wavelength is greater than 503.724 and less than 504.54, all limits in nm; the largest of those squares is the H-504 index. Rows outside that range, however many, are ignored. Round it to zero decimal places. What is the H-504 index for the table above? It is 42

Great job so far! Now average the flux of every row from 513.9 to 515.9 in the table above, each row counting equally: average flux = 5.47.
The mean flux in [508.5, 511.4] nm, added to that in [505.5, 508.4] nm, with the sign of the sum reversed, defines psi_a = -11.2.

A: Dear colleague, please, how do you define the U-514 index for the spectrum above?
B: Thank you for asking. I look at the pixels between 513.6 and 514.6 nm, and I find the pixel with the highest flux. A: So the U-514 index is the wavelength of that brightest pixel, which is 513.739 nm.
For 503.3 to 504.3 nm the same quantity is 503.434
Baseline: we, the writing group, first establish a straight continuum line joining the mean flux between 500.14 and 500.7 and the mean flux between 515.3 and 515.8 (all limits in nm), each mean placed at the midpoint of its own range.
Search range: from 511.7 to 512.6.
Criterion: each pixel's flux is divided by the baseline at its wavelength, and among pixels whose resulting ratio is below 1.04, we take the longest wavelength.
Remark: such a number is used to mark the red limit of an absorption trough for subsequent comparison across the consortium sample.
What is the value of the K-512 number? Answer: 512.322 nm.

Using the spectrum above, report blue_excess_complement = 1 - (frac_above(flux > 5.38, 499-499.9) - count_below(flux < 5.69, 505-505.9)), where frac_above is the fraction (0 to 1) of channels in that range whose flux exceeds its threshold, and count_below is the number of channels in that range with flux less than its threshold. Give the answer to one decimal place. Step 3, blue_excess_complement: 5.0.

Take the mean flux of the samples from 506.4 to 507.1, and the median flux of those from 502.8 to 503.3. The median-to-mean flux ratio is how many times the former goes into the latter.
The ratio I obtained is 1.054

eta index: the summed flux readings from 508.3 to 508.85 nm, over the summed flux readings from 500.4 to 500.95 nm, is 0.890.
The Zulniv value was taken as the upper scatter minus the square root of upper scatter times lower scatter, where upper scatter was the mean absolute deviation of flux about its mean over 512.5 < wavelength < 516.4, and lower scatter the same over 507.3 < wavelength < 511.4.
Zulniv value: 0.008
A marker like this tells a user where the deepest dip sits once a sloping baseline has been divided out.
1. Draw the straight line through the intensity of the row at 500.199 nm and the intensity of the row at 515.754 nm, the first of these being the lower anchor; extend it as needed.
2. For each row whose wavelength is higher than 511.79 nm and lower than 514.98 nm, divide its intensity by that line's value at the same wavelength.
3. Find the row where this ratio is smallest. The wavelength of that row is 513.030 nm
